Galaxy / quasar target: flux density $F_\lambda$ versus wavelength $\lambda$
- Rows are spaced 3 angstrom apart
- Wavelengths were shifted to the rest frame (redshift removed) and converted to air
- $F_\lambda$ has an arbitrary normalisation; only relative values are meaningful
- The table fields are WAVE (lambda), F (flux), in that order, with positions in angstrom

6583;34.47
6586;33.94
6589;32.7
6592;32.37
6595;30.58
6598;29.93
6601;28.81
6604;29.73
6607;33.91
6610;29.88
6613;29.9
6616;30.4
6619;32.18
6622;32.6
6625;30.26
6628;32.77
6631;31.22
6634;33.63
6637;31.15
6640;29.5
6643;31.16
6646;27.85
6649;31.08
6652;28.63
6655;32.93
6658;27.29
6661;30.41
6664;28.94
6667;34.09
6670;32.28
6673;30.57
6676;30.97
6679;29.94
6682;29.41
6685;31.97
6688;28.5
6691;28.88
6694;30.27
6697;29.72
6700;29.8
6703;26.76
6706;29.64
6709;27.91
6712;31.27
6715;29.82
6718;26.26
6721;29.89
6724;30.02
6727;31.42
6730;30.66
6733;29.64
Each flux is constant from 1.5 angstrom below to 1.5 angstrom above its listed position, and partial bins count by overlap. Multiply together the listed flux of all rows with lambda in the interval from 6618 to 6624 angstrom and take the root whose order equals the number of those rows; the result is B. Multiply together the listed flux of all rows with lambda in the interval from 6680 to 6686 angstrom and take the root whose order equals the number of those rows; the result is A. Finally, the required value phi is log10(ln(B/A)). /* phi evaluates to -1.3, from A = 30.7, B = 32.4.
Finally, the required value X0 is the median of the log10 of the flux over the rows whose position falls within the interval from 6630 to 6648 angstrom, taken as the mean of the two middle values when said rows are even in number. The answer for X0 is 1.49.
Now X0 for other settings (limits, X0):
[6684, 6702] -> 1.47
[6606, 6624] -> 1.50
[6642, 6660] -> 1.47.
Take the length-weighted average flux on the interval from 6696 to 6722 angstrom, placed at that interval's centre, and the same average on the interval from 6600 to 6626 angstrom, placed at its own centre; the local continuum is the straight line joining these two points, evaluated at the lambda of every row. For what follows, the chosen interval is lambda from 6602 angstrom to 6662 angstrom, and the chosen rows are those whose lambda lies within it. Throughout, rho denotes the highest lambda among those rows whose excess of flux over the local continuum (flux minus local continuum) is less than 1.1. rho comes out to 6661 angstrom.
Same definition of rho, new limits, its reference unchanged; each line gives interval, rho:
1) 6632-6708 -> 6706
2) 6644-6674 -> 6673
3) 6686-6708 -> 6706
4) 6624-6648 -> 6646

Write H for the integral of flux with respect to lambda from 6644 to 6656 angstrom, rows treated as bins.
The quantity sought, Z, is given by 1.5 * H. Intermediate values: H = 361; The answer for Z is 541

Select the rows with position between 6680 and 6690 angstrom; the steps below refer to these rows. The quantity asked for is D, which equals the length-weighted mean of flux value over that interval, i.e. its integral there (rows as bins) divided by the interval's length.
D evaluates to 29.9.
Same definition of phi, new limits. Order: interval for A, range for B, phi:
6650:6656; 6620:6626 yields -1.6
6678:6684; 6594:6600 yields -1.7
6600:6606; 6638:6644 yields -1.5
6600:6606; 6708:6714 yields -2.0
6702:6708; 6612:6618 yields -1.2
